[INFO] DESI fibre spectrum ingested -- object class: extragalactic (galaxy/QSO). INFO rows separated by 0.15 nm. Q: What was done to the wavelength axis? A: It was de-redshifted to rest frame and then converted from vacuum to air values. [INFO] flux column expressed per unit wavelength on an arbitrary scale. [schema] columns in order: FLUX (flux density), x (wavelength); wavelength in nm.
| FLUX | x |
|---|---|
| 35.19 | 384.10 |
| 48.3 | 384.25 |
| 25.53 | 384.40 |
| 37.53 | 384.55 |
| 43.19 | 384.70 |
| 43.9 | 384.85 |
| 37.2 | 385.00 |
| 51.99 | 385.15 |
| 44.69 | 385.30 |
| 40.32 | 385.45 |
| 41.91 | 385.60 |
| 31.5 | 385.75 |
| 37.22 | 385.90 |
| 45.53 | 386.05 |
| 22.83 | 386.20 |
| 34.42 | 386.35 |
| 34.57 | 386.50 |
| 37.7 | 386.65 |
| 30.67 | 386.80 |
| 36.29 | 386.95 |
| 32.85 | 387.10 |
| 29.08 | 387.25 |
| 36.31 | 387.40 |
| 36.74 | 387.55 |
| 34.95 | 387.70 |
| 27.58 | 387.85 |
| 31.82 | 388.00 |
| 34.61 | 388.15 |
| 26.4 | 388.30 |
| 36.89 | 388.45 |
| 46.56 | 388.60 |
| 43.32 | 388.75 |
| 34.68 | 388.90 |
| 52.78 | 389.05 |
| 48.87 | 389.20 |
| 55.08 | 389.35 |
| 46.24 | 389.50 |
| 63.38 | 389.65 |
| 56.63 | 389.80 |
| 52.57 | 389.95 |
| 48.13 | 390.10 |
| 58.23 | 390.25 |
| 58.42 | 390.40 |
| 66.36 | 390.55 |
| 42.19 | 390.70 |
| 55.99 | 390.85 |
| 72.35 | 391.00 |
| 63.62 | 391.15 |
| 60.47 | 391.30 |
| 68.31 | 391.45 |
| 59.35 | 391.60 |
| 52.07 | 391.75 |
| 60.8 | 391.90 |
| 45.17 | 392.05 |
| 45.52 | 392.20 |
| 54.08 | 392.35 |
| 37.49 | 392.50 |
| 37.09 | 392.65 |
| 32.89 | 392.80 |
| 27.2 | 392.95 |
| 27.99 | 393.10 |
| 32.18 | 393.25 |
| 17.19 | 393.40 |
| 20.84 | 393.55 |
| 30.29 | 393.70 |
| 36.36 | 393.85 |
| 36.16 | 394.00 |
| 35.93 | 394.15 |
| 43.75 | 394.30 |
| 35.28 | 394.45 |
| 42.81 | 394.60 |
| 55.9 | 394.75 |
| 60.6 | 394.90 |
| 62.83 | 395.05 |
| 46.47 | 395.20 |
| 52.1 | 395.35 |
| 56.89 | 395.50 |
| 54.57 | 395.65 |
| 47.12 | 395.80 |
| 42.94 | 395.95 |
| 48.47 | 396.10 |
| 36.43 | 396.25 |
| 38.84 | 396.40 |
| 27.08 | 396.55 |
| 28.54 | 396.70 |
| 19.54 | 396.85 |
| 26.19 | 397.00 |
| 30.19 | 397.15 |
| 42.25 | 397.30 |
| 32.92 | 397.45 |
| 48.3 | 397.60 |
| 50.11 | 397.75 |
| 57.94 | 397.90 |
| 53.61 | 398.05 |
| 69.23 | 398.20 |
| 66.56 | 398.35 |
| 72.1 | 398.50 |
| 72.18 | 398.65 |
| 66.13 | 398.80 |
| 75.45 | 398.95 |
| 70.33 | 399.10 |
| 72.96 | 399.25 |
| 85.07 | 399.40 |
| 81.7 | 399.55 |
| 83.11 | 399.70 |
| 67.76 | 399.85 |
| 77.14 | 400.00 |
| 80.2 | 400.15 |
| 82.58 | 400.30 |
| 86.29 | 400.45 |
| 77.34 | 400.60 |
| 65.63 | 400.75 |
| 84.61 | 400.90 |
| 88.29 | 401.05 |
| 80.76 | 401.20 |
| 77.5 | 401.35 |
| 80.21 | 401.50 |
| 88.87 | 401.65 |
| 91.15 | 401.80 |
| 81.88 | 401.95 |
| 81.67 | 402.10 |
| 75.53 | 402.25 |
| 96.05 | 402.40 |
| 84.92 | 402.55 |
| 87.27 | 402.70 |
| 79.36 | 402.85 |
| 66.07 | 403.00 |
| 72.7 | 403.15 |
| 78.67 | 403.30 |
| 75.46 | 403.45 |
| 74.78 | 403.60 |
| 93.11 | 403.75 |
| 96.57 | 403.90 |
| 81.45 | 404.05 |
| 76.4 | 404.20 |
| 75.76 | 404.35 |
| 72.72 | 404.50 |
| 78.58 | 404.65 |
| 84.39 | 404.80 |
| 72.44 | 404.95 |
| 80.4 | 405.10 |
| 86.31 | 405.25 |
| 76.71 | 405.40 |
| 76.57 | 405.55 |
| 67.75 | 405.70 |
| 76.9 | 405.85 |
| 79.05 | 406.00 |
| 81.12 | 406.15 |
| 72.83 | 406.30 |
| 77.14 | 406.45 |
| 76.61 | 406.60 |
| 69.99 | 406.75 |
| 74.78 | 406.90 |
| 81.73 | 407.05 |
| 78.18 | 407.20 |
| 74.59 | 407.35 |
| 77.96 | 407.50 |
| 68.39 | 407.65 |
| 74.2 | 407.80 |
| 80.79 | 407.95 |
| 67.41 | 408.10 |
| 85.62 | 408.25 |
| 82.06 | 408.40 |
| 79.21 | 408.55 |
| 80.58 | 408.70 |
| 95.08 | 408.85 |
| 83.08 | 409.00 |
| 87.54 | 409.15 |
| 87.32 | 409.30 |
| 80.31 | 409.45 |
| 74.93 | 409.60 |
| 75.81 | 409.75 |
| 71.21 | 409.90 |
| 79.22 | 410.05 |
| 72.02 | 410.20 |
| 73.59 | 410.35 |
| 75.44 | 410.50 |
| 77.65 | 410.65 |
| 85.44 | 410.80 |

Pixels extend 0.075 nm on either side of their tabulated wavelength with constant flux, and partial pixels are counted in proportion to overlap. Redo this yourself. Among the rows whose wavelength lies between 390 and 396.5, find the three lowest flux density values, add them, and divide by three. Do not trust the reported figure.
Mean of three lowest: 22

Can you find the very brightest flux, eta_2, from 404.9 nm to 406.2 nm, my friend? 86.31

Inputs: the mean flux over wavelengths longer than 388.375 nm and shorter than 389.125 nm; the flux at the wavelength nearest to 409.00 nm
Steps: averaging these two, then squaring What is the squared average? 3964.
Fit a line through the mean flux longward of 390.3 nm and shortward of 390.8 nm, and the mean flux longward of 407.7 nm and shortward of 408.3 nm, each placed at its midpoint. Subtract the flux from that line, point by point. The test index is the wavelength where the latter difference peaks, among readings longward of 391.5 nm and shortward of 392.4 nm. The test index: 392.05 nm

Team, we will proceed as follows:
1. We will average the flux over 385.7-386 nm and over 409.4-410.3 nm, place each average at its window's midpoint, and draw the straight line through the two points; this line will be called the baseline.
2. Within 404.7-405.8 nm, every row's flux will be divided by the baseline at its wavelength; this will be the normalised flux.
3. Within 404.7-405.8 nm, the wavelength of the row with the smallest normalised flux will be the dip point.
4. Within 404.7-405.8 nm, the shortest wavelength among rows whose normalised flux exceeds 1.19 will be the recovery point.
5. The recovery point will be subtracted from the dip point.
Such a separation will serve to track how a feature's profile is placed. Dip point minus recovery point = 0.90 nm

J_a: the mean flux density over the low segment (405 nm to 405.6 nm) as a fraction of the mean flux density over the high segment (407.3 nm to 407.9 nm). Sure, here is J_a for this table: 1.1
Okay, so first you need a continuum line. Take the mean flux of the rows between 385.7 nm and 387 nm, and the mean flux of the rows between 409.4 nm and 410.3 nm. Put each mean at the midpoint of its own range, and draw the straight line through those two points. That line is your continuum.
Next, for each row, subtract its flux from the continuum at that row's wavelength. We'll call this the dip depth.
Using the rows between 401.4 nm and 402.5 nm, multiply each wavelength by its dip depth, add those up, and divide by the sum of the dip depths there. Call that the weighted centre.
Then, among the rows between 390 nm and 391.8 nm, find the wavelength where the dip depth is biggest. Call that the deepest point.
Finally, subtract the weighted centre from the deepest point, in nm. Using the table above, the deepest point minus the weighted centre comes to -11.25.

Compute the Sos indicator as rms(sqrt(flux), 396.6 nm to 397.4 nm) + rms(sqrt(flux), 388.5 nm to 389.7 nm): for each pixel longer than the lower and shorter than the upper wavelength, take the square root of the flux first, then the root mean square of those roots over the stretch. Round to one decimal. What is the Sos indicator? 12.4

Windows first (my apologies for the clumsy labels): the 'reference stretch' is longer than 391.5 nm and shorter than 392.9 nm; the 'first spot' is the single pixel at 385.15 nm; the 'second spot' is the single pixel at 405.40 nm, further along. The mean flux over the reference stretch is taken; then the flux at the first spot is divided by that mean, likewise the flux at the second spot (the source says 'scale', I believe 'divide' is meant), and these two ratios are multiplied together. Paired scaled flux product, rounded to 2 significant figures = 1.8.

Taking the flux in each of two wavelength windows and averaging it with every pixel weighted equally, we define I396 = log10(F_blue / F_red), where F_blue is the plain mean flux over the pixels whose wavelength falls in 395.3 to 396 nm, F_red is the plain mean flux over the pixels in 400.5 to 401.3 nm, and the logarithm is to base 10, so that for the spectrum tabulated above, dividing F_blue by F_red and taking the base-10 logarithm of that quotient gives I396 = -0.19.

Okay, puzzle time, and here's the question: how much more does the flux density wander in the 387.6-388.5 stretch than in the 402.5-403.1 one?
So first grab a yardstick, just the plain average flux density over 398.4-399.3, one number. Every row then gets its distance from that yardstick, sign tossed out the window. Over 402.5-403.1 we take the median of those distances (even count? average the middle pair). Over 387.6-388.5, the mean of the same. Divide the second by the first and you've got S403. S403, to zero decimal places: 4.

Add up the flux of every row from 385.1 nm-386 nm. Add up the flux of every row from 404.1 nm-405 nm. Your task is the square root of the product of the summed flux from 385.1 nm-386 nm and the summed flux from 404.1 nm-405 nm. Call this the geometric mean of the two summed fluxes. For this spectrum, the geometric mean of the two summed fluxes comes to 338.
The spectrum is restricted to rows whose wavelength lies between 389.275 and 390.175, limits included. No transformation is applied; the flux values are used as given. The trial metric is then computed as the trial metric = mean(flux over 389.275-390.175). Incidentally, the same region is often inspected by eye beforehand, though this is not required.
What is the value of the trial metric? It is 54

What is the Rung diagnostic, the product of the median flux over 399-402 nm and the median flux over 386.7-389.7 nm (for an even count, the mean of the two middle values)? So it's 2949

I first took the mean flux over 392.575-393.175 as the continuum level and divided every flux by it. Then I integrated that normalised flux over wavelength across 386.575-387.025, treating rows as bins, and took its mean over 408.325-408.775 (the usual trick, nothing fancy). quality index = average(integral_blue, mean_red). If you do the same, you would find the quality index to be 1.5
